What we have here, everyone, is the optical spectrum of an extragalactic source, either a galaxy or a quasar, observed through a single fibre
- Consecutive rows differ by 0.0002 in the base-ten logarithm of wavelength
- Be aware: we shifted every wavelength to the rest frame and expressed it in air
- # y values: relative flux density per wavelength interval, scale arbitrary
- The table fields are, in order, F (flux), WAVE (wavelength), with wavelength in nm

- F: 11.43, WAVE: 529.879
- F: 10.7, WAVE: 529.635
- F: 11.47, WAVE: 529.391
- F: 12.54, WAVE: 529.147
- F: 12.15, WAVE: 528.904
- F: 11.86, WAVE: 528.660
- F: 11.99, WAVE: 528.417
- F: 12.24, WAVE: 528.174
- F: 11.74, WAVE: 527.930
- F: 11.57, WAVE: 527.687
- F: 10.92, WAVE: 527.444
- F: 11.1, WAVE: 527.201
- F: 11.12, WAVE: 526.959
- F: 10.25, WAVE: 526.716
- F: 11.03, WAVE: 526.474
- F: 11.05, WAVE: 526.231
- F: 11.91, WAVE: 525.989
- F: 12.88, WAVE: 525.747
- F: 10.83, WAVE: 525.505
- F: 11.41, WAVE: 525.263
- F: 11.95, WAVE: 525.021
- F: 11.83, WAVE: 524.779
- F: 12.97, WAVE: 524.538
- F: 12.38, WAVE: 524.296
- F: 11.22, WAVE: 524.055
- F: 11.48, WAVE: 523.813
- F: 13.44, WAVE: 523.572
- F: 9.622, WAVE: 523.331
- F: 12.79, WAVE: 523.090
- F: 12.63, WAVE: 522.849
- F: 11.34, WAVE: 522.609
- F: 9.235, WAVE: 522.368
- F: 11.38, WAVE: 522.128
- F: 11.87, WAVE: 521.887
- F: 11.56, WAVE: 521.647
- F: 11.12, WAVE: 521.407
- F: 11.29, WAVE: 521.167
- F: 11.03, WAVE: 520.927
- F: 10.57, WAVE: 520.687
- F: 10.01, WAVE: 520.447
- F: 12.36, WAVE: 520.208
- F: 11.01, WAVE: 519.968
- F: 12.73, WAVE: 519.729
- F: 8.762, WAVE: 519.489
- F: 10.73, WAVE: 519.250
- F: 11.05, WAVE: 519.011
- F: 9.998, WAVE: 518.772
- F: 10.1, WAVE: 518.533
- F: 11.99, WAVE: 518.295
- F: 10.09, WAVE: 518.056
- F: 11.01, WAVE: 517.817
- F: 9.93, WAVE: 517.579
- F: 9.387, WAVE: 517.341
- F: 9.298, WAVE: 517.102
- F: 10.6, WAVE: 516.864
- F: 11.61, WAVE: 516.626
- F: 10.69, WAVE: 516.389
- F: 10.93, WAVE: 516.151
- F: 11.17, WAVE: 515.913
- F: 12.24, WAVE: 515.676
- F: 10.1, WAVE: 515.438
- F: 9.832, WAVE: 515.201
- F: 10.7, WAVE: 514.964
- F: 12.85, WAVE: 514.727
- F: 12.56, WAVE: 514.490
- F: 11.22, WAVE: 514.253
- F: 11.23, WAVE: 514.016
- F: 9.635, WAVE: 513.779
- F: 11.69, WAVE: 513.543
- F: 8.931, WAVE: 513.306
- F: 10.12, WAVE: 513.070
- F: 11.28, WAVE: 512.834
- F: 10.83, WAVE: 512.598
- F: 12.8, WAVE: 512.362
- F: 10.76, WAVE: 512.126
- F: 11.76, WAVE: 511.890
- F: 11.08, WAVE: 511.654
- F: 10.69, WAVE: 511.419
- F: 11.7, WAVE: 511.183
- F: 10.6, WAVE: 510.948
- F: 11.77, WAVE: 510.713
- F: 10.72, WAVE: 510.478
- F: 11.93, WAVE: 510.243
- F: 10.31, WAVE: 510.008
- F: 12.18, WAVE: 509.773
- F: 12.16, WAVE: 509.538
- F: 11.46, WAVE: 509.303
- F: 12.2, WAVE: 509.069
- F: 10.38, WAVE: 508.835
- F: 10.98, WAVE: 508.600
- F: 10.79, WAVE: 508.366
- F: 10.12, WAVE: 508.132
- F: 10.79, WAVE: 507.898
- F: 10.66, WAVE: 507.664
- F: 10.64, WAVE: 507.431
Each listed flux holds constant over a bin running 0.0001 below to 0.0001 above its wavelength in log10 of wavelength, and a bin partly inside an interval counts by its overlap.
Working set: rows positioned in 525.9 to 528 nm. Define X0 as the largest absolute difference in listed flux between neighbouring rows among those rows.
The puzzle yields 0.9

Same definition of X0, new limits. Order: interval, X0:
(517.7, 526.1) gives 4.0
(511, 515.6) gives 2.8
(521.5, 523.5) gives 3.2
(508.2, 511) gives 1.9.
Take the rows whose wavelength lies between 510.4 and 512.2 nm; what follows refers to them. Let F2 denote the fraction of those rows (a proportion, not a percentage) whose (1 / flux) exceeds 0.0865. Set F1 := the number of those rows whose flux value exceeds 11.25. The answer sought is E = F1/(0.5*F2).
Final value 9.6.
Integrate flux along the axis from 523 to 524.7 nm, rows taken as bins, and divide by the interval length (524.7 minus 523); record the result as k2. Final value 12.0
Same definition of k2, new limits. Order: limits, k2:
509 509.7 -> 11.9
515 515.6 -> 10.2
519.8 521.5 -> 11.1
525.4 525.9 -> 11.9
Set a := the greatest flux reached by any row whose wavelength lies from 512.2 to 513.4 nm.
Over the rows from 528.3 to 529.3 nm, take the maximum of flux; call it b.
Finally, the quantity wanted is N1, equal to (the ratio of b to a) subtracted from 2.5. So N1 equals 1.52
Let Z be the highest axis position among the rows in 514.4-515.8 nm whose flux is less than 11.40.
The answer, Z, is 515.438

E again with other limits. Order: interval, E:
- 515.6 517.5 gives 5.3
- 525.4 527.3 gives 5.3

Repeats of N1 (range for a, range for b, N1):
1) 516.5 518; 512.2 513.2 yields 1.40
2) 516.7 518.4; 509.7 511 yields 1.48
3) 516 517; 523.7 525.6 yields 1.38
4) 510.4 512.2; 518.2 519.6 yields 1.48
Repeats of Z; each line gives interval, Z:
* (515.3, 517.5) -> 517.341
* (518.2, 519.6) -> 519.489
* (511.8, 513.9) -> 513.779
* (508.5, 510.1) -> 510.008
